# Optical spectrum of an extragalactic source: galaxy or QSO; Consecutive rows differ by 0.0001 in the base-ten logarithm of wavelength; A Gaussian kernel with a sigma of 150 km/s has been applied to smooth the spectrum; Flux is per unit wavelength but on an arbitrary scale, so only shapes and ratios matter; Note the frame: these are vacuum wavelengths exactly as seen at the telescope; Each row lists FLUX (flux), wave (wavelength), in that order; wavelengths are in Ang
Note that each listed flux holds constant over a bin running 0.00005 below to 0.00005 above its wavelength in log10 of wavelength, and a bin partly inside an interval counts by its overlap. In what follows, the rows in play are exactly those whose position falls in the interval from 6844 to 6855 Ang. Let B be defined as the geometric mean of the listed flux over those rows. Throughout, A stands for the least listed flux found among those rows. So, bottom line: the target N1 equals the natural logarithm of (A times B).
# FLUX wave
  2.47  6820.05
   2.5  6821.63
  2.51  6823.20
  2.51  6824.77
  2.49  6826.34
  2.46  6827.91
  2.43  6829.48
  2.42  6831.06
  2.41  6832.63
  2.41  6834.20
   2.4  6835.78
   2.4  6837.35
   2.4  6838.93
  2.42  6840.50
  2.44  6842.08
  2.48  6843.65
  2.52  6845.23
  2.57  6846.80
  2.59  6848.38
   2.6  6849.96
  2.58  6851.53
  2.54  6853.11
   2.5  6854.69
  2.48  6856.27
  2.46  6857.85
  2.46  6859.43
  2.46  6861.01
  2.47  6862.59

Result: 1.86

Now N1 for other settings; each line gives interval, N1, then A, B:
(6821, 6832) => 1.79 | 2.42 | 2.47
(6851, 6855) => 1.85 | 2.5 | 2.54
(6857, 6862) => 1.80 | 2.46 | 2.46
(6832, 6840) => 1.75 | 2.4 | 2.40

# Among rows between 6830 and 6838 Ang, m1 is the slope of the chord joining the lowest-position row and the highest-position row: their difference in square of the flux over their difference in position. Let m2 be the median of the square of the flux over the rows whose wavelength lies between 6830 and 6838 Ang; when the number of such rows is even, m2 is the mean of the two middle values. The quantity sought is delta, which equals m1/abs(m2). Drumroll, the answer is -0.003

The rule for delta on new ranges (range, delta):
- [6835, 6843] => 0.005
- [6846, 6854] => -0.004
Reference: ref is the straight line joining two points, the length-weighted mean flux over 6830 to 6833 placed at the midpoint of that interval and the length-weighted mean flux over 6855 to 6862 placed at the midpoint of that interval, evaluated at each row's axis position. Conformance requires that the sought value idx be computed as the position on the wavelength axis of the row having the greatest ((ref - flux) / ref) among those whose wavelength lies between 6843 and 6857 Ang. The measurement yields 6856.27 Ang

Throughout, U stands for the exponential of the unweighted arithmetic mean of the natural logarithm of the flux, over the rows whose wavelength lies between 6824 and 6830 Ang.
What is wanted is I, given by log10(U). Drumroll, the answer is 0.393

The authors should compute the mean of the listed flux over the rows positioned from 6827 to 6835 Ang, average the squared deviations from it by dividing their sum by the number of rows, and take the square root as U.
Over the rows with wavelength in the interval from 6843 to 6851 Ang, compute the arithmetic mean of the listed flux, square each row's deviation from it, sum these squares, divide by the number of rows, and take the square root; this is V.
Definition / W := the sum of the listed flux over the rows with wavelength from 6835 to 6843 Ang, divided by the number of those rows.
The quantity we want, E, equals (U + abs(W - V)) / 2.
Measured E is 1.193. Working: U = 0.019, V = 0.0453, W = 2.41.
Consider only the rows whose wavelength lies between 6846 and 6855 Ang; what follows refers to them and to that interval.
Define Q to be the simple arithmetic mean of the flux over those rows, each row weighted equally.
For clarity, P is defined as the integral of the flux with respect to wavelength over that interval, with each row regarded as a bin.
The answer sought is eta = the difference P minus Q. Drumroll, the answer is 21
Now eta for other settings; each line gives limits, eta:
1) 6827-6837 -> 22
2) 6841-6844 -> 5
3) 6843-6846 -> 5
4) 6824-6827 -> 5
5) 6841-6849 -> 18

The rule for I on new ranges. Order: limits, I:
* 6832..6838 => 0.381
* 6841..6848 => 0.398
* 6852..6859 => 0.397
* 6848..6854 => 0.411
